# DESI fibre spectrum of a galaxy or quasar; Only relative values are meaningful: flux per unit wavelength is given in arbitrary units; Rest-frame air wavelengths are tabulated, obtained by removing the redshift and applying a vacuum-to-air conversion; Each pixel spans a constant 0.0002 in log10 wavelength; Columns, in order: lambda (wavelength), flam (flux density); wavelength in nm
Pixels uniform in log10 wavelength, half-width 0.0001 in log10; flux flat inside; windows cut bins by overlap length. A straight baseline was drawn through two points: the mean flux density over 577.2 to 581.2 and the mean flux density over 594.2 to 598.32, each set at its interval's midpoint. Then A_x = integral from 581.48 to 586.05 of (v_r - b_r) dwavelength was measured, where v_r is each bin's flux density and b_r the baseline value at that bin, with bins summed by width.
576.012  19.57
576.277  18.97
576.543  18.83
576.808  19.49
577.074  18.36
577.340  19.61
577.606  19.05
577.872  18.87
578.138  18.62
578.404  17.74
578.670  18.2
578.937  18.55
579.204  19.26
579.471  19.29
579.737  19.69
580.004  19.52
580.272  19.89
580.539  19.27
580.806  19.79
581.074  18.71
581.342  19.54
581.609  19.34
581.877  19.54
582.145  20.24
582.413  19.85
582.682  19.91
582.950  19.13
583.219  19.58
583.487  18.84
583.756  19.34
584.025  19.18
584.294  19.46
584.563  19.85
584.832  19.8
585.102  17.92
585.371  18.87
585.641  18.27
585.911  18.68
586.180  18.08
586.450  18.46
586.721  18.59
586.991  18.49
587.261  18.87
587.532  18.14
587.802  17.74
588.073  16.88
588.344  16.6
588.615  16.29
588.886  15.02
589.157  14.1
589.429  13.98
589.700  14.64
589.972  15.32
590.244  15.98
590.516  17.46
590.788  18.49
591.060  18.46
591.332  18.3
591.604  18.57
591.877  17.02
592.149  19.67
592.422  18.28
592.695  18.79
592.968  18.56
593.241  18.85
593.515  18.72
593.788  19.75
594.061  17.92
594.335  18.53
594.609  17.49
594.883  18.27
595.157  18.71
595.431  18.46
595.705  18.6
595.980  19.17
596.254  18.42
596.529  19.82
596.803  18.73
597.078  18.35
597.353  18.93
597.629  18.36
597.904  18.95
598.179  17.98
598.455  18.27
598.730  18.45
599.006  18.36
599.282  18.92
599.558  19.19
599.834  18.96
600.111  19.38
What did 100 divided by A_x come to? 64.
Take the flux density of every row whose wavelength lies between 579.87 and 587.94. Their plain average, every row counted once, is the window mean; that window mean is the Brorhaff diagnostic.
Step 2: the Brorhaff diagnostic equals 19.1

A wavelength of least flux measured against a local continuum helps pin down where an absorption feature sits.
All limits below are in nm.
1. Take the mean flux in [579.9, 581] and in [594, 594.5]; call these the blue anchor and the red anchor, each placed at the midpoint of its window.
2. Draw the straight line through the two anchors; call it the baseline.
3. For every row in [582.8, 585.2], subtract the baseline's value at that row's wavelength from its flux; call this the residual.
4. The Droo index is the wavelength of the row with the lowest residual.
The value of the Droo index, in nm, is 585.102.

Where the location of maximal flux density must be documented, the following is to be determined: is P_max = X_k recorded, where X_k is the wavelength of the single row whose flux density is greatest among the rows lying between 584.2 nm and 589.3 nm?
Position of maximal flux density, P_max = 584.563 nm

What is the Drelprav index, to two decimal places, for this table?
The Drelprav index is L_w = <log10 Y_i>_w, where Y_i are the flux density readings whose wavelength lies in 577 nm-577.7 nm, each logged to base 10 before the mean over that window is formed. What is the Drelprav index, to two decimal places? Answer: 1.28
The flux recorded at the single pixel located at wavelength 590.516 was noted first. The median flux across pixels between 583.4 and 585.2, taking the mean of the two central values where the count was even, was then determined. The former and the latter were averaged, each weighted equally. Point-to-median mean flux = 18.4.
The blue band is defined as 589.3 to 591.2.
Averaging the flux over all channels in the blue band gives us 16.3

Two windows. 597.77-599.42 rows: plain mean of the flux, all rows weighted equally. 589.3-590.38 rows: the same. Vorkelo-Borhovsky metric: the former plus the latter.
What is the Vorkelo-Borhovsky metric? 33.5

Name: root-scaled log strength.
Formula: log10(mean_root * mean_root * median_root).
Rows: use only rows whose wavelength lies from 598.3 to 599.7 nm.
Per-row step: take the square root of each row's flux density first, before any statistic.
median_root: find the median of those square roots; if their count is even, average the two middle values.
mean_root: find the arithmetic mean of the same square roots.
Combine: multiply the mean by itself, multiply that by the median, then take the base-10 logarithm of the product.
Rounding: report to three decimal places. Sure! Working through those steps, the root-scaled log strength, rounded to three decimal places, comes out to 1.903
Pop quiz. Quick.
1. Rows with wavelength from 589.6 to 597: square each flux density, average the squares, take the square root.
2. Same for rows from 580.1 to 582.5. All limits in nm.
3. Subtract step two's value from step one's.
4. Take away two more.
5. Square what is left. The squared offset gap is 11.3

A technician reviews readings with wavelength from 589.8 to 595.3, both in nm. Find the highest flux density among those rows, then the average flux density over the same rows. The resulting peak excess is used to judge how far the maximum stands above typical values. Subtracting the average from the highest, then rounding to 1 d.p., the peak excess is 1.6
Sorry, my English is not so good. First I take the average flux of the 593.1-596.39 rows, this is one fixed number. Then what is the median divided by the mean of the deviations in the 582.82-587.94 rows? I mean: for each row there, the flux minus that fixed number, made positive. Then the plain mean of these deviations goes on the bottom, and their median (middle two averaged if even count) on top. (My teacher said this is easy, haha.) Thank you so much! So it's 0.92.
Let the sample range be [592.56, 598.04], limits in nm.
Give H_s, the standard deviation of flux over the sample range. 0.5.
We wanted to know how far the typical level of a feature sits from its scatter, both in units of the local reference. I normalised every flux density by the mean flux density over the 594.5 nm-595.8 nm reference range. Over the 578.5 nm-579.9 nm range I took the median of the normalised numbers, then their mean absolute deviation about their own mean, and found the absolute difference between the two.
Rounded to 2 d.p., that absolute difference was 1.02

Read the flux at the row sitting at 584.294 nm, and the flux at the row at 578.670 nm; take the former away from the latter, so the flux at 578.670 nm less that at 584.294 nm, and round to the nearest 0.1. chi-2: -1.3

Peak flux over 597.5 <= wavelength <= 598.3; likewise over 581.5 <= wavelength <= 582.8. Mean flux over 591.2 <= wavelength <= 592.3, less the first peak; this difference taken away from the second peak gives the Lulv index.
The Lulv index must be 20.8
